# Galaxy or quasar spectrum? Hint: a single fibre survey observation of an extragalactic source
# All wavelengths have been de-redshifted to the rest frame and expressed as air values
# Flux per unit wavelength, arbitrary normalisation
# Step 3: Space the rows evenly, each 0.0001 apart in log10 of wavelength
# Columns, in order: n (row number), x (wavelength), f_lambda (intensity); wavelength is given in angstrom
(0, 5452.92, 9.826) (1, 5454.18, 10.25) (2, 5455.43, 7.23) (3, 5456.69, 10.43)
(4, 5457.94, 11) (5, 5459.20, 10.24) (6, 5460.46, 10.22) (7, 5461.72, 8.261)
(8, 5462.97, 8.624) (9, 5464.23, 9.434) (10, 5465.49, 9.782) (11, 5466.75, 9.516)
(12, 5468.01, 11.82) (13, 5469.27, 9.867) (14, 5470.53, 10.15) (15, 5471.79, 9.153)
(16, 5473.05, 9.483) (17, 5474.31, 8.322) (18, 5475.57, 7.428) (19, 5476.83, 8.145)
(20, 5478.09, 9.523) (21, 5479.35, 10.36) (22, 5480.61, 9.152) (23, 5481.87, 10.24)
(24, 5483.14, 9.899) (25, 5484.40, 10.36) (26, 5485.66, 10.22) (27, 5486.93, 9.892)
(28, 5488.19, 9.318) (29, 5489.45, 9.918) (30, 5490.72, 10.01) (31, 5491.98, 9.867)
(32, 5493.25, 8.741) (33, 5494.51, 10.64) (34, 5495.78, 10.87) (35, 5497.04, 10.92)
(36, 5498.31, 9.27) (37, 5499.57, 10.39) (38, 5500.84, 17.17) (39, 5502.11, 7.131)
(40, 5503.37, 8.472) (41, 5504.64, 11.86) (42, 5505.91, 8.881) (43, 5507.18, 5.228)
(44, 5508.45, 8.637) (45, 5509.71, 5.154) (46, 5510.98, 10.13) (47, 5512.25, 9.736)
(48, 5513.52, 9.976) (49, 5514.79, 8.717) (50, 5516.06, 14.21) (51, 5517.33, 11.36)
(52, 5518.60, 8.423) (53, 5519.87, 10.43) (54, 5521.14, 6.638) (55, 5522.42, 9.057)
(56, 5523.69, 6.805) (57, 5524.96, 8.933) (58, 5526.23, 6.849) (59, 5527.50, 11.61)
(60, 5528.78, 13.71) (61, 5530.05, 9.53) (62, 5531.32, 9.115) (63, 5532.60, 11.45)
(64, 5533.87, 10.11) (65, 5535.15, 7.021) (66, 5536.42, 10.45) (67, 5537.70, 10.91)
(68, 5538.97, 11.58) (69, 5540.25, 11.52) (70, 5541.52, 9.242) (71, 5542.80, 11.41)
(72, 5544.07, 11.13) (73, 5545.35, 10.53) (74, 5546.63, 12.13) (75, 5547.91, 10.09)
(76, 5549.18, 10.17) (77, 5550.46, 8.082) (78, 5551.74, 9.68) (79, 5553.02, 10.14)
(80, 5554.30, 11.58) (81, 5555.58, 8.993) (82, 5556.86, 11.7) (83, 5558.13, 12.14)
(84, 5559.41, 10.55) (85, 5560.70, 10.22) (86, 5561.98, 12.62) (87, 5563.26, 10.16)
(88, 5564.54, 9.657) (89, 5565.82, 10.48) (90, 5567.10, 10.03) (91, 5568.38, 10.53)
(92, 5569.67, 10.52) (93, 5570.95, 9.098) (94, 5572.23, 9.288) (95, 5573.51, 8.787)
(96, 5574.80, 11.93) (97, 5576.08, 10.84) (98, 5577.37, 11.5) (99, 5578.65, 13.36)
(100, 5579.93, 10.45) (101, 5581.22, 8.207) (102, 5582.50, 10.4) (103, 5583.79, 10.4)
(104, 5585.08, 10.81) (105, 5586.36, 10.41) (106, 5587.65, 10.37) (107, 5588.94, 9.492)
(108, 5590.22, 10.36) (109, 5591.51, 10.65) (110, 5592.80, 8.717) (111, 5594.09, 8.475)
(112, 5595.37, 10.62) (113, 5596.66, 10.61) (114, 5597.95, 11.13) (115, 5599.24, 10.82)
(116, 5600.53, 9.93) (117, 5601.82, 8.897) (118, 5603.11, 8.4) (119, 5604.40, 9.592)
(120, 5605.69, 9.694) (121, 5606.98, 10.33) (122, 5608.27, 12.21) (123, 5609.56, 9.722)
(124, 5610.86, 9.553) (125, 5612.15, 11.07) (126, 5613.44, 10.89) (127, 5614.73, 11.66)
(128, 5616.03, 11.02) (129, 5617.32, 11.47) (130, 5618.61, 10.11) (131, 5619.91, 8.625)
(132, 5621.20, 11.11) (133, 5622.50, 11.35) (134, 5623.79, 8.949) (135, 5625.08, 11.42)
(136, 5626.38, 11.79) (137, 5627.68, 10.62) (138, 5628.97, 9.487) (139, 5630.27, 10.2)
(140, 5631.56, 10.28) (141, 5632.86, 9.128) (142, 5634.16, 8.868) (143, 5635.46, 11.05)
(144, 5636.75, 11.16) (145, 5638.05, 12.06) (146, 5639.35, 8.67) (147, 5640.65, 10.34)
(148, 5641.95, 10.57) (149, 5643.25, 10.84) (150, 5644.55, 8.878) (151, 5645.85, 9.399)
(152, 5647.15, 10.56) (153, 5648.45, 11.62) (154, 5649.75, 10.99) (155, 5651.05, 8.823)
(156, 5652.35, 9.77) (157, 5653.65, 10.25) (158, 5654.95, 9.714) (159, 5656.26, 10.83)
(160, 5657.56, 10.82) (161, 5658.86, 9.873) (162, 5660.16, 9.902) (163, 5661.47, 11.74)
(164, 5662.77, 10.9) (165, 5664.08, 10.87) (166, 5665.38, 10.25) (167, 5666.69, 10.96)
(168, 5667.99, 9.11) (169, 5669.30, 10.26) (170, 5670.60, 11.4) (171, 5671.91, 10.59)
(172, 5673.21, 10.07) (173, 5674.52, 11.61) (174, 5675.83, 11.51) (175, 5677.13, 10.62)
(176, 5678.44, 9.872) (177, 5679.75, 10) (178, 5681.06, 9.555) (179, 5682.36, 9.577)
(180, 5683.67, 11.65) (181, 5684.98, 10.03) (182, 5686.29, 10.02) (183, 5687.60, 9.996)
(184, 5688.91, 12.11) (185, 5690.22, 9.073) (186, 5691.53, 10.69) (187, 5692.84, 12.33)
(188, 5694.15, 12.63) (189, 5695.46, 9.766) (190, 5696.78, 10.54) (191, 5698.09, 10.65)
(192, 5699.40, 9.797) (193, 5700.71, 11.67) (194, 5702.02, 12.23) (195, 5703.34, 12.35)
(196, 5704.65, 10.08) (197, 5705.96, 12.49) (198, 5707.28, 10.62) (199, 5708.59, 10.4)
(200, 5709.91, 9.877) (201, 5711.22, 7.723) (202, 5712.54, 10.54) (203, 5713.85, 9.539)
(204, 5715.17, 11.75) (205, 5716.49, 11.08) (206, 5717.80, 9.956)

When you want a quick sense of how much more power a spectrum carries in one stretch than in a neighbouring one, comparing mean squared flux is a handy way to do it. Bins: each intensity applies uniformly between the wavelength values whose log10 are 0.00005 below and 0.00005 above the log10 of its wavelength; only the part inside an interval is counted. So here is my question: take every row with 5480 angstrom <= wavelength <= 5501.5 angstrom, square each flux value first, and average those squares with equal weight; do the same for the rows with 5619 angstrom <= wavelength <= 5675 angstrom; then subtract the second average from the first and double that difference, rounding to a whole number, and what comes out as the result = 6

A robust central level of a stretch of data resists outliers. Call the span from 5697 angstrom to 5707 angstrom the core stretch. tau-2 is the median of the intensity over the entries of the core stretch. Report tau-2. 11.7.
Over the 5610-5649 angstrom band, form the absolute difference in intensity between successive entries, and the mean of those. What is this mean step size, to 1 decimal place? 1.1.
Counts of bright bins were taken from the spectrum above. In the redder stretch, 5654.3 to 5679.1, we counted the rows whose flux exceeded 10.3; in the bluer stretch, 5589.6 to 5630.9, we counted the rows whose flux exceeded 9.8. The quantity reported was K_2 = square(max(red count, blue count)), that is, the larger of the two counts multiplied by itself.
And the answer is 441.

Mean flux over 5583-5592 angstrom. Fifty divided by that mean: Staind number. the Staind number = 4.83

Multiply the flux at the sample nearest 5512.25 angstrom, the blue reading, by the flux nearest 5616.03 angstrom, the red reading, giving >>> 107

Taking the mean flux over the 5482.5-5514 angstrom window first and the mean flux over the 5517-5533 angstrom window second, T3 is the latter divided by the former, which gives 0.98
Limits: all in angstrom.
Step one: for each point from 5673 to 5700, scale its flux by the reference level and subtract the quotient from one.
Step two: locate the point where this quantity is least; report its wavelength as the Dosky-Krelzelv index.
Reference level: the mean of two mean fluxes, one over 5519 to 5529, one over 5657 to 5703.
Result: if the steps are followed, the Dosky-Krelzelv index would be 5694.15 angstrom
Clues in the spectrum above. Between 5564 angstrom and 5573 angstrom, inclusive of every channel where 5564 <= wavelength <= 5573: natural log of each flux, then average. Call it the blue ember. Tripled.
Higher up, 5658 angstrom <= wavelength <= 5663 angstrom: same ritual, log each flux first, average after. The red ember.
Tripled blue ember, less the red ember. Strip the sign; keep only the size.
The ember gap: 4.53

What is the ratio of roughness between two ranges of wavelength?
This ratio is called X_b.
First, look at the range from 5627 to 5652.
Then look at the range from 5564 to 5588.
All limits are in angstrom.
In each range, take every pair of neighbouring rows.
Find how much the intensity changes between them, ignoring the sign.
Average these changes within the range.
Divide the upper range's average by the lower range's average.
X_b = 1.0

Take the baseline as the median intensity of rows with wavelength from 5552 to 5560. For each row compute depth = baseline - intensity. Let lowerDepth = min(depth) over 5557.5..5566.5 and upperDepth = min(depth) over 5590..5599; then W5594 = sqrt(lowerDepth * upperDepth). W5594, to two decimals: 0.32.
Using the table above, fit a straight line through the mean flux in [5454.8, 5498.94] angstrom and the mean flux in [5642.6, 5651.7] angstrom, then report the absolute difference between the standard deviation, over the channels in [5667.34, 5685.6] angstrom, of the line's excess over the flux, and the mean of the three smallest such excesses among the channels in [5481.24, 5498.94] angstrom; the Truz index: 1.9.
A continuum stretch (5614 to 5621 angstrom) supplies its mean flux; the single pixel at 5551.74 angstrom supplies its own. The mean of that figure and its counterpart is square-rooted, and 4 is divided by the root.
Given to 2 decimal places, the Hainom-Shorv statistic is 1.26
